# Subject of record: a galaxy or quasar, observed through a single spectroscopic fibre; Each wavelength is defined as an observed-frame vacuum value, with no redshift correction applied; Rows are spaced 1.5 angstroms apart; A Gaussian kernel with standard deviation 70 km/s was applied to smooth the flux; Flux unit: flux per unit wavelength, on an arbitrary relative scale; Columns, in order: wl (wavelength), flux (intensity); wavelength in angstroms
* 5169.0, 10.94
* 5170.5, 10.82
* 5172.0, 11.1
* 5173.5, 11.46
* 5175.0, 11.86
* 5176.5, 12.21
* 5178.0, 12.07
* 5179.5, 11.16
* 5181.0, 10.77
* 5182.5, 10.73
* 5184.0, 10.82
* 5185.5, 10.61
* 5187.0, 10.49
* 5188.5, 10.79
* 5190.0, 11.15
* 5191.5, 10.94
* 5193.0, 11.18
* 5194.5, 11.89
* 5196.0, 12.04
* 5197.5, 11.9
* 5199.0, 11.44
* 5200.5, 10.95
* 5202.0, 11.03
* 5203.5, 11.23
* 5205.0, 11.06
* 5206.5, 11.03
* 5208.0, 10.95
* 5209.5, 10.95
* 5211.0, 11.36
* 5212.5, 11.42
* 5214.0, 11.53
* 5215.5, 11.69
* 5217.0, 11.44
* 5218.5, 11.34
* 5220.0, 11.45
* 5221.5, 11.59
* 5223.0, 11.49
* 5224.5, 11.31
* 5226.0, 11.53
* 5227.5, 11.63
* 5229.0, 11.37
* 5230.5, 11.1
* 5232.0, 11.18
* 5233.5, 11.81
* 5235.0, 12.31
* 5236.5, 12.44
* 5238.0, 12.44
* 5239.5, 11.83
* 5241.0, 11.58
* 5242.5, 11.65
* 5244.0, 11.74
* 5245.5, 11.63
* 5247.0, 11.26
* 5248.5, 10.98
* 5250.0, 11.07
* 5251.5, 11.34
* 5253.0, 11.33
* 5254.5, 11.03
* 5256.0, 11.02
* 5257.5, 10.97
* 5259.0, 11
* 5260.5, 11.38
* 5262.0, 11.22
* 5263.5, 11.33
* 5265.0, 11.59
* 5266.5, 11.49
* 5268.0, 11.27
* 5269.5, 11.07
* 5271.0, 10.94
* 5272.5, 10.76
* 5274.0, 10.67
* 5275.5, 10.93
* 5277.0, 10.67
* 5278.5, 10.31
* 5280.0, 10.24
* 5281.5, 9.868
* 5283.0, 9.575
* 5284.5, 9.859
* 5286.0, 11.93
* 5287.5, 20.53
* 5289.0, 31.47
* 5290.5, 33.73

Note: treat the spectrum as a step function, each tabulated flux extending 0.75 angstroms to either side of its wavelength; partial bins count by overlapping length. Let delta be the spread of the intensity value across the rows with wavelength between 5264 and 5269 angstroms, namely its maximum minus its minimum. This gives 0.32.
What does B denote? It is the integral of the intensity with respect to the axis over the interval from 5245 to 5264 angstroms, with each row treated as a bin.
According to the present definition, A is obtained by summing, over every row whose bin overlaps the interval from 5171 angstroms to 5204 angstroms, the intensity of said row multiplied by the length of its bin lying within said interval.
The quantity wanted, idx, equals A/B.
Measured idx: 1.75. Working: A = 372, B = 213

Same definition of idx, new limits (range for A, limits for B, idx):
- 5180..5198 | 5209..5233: 0.73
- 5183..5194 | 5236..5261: 0.42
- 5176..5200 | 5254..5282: 0.88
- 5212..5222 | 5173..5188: 0.68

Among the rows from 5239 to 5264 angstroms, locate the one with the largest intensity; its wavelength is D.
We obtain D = 5239.5 angstroms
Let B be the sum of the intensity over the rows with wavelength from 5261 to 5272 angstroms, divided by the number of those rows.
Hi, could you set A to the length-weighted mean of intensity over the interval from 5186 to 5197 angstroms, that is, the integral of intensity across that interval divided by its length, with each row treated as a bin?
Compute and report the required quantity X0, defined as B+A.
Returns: 22.5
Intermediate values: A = 11.2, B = 11.27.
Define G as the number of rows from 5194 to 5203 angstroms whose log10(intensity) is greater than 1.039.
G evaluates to 6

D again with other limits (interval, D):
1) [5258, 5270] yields 5265.0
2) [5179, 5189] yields 5179.5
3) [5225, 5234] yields 5233.5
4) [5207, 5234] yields 5233.5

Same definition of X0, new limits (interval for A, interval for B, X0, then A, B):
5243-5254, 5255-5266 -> 22.6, 11.3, 11.22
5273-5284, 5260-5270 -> 21.7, 10.3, 11.34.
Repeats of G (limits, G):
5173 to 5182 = 5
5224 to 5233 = 6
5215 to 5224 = 6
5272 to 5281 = 0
